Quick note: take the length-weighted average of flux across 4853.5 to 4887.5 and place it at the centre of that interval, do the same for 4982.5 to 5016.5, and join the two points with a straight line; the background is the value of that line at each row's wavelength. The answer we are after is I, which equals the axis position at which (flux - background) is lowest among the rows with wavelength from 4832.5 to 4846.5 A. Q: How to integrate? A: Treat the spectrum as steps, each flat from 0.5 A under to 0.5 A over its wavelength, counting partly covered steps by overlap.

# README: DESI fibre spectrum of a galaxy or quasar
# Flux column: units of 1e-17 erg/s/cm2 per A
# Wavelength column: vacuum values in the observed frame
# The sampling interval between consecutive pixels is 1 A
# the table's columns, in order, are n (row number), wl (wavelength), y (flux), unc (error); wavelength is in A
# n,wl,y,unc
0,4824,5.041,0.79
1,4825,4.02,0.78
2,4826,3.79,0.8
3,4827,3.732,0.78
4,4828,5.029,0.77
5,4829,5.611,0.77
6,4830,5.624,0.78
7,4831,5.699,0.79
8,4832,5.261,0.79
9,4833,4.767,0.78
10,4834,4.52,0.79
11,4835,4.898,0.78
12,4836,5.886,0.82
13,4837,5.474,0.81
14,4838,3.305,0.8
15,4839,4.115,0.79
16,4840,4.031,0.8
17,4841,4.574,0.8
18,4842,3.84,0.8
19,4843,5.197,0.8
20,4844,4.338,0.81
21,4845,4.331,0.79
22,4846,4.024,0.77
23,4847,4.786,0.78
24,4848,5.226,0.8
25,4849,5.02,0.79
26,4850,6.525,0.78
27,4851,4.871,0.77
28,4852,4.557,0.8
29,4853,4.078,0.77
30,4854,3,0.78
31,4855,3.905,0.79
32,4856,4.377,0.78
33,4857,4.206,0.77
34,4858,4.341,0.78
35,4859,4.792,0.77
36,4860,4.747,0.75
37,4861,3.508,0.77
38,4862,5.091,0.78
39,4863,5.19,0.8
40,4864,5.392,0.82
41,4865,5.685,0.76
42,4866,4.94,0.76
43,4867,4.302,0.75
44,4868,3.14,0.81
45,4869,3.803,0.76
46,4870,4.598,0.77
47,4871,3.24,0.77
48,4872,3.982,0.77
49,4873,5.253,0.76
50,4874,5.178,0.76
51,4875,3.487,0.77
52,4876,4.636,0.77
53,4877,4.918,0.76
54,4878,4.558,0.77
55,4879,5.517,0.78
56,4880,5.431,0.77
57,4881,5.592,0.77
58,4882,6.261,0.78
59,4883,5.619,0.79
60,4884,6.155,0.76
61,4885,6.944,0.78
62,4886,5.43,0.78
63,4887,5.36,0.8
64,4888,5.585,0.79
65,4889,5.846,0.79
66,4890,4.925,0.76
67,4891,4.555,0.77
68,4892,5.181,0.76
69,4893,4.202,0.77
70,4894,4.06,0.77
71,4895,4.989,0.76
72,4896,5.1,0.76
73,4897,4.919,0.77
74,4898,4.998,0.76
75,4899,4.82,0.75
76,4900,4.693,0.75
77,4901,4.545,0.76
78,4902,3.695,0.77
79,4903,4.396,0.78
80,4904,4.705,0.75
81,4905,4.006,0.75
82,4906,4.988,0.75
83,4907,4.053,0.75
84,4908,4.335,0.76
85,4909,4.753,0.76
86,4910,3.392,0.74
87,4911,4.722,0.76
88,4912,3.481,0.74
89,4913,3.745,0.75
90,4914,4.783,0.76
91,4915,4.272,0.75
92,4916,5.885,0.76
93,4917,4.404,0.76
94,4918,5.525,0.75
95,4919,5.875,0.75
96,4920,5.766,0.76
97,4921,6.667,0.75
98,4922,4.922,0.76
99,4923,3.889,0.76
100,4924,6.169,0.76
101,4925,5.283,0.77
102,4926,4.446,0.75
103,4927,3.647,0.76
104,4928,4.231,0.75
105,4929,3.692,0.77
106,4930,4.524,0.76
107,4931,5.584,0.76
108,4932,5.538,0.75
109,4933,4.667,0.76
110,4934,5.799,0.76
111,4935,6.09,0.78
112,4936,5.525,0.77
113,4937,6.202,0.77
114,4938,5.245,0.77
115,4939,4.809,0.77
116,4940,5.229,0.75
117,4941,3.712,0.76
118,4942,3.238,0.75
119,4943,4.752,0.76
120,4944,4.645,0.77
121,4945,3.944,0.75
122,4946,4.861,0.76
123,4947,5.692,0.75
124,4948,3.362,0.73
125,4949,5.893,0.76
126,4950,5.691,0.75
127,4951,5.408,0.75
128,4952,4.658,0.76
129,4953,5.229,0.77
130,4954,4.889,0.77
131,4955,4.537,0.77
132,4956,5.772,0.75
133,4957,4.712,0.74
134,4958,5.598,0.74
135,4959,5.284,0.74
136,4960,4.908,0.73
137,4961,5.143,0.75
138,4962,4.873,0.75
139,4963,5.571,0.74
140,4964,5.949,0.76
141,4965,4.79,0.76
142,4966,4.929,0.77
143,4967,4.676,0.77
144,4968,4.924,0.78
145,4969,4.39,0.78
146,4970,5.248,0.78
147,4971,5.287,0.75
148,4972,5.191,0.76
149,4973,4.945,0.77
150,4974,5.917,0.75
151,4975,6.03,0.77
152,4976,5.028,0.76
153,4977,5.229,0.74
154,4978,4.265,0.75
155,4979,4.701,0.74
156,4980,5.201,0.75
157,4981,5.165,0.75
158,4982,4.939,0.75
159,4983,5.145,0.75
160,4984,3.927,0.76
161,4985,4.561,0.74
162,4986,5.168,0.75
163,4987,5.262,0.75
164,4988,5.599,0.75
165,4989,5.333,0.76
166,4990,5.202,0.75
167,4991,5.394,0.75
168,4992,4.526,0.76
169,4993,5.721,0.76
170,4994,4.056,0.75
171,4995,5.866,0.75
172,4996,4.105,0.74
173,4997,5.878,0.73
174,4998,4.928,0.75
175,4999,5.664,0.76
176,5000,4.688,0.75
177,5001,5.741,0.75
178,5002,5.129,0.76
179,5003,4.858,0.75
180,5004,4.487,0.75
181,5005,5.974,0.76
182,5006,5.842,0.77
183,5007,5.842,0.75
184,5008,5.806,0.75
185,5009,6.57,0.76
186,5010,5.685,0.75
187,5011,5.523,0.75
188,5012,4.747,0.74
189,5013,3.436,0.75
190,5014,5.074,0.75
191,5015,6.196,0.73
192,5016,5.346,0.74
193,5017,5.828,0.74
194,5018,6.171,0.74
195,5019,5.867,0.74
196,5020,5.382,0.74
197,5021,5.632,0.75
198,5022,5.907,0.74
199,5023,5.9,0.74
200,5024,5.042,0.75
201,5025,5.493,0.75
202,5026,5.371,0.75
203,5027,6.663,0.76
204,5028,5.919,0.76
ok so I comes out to 4838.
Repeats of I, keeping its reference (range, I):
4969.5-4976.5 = 4973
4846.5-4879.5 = 4854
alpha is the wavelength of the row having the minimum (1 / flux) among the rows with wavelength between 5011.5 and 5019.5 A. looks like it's 5015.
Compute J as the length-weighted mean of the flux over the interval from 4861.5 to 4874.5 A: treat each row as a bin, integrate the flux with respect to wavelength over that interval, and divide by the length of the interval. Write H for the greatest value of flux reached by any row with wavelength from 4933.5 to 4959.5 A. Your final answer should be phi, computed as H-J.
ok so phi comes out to 1.60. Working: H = 6.202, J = 4.60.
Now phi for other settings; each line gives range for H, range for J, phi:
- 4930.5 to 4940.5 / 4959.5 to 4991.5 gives 1.11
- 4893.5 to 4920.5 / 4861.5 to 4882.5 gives 1.11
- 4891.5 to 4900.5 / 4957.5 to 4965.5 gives -0.08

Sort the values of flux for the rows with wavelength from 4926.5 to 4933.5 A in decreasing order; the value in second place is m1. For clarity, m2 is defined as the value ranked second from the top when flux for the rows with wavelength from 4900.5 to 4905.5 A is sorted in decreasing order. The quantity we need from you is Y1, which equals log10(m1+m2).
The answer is 1.00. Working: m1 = 5.538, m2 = 4.545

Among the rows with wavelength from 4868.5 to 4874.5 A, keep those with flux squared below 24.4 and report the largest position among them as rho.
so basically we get 4872 A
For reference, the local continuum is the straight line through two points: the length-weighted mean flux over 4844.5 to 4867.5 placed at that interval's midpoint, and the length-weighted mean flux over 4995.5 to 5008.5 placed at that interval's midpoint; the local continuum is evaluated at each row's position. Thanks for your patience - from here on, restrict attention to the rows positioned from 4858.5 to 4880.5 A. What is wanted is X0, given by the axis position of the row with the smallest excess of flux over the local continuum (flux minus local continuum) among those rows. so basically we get 4868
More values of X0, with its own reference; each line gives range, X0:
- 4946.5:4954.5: 4948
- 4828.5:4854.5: 4854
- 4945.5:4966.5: 4948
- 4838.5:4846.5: 4842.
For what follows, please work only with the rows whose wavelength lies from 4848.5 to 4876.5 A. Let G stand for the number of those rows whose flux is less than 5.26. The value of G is 25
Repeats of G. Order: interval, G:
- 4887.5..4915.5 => 26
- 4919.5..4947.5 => 17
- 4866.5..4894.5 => 17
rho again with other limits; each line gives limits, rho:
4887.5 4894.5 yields 4894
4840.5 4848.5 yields 4847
